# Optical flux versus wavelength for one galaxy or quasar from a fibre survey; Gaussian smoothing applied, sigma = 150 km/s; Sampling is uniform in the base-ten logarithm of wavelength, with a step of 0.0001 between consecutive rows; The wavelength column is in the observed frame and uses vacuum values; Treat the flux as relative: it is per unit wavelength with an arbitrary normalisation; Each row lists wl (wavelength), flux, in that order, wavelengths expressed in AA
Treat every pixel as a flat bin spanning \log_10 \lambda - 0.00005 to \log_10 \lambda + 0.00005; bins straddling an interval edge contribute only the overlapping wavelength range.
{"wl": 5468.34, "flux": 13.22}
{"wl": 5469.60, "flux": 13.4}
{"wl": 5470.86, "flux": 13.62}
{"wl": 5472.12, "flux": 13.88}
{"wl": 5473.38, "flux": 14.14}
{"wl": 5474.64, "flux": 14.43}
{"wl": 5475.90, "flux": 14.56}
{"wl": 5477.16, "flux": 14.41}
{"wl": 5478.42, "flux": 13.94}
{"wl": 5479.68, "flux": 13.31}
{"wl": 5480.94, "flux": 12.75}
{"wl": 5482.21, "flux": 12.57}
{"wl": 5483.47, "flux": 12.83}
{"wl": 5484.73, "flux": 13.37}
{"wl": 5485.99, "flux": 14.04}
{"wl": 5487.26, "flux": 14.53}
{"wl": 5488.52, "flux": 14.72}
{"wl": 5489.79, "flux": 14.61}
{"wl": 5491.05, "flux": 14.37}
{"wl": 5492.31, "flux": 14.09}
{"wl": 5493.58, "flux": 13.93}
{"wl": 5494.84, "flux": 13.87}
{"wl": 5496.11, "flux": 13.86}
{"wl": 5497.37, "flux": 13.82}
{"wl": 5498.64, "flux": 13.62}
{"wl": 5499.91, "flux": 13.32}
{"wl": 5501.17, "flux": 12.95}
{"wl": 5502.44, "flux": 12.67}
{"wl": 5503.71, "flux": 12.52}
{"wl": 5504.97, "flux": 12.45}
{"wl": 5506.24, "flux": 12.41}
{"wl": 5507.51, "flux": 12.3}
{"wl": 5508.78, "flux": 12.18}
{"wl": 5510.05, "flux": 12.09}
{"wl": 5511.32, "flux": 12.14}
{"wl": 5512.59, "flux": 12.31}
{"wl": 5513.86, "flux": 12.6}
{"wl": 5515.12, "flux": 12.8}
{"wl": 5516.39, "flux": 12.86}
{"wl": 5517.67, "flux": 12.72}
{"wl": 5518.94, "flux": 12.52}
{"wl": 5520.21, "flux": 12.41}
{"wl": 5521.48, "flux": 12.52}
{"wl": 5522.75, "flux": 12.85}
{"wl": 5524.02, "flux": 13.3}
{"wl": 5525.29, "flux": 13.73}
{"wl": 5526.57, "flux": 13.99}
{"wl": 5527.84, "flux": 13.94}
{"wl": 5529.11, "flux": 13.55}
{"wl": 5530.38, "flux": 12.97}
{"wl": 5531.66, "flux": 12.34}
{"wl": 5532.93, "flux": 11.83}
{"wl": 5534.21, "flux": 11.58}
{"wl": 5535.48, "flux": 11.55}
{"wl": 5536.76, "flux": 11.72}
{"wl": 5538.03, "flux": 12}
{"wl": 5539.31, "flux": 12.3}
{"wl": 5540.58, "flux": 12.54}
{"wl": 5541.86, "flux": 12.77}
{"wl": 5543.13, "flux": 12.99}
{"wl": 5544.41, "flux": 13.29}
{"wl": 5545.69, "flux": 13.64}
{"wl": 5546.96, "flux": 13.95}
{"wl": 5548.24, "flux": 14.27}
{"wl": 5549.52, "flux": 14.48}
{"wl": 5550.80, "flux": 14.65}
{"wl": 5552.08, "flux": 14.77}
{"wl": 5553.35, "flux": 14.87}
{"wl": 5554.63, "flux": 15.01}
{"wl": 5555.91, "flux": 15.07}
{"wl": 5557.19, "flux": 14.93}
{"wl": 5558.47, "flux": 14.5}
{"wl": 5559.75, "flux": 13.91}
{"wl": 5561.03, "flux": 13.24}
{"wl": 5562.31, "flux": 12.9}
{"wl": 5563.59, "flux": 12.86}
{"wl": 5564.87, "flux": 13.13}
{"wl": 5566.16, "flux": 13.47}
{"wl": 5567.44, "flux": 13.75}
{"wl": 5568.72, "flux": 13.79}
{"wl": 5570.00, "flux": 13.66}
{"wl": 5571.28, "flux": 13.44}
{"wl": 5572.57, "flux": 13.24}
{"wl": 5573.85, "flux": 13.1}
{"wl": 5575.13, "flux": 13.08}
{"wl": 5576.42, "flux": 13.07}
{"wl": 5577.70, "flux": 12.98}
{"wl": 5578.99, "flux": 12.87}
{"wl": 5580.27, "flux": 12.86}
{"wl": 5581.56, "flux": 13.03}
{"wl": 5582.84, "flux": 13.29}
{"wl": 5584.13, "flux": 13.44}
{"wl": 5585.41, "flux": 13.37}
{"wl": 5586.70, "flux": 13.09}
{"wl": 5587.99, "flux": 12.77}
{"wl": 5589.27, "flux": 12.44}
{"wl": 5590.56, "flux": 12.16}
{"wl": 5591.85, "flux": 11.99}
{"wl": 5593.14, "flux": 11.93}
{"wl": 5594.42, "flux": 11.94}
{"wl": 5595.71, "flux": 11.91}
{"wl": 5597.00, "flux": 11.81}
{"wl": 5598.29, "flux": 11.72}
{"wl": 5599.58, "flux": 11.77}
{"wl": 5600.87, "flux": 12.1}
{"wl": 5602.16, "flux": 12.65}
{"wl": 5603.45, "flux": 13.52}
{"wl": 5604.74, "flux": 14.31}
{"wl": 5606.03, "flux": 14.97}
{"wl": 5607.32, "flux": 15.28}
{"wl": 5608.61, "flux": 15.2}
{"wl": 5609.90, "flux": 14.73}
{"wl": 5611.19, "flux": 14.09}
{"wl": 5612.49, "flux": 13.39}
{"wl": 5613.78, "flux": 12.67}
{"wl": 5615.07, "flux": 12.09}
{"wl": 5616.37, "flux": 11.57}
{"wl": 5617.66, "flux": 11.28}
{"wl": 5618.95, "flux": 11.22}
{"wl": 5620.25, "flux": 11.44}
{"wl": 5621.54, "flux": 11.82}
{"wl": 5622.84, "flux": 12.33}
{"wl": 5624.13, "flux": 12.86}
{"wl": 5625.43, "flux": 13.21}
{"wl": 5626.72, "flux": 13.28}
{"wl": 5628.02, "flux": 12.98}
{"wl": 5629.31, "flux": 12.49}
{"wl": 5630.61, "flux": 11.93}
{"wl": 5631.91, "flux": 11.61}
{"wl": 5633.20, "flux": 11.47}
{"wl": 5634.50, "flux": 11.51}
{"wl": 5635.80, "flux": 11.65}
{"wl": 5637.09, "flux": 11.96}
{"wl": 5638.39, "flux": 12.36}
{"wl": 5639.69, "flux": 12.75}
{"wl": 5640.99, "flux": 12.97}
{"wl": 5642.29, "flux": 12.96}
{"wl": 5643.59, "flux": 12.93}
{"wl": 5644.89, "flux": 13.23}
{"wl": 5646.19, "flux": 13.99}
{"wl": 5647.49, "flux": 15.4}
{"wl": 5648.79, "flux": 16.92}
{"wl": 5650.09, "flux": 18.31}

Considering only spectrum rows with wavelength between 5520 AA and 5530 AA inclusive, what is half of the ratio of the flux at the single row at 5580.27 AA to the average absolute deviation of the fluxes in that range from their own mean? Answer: 12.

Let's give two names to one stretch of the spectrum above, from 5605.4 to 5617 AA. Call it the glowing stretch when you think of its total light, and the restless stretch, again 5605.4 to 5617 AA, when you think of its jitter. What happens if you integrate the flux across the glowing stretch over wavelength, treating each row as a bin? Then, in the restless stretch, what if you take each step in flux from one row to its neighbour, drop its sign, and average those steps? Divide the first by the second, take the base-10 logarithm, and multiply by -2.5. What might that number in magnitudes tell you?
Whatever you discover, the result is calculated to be -6.3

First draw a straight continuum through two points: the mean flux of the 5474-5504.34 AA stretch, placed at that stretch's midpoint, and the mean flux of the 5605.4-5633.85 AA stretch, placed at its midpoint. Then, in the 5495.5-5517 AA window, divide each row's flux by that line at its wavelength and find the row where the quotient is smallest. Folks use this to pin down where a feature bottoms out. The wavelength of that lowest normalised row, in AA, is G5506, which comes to 5510.05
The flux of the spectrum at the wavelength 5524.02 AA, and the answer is 13.3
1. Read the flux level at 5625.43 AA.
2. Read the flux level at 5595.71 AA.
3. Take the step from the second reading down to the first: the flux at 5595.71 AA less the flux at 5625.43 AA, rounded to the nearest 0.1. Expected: -1.3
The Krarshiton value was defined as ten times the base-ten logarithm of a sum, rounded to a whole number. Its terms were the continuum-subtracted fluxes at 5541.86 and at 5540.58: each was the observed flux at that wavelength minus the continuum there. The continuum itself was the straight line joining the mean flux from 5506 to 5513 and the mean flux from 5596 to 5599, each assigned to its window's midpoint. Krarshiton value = 1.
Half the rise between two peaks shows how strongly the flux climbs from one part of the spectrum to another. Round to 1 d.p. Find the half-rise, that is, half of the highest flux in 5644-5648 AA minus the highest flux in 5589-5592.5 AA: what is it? 1.5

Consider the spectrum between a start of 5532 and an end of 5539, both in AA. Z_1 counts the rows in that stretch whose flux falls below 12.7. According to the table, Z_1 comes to 5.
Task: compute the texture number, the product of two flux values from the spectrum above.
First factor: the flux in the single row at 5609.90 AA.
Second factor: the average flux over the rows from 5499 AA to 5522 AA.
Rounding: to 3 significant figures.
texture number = 185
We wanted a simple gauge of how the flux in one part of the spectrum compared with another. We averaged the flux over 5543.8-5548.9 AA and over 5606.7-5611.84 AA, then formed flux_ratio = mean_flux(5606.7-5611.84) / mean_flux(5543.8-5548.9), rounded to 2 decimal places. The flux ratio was 1.08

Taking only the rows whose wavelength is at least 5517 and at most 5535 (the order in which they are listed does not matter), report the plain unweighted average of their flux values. 12.9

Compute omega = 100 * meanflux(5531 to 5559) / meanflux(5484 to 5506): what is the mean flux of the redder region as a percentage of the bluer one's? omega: 98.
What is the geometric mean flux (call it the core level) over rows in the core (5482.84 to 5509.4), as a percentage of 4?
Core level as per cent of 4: 335.7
